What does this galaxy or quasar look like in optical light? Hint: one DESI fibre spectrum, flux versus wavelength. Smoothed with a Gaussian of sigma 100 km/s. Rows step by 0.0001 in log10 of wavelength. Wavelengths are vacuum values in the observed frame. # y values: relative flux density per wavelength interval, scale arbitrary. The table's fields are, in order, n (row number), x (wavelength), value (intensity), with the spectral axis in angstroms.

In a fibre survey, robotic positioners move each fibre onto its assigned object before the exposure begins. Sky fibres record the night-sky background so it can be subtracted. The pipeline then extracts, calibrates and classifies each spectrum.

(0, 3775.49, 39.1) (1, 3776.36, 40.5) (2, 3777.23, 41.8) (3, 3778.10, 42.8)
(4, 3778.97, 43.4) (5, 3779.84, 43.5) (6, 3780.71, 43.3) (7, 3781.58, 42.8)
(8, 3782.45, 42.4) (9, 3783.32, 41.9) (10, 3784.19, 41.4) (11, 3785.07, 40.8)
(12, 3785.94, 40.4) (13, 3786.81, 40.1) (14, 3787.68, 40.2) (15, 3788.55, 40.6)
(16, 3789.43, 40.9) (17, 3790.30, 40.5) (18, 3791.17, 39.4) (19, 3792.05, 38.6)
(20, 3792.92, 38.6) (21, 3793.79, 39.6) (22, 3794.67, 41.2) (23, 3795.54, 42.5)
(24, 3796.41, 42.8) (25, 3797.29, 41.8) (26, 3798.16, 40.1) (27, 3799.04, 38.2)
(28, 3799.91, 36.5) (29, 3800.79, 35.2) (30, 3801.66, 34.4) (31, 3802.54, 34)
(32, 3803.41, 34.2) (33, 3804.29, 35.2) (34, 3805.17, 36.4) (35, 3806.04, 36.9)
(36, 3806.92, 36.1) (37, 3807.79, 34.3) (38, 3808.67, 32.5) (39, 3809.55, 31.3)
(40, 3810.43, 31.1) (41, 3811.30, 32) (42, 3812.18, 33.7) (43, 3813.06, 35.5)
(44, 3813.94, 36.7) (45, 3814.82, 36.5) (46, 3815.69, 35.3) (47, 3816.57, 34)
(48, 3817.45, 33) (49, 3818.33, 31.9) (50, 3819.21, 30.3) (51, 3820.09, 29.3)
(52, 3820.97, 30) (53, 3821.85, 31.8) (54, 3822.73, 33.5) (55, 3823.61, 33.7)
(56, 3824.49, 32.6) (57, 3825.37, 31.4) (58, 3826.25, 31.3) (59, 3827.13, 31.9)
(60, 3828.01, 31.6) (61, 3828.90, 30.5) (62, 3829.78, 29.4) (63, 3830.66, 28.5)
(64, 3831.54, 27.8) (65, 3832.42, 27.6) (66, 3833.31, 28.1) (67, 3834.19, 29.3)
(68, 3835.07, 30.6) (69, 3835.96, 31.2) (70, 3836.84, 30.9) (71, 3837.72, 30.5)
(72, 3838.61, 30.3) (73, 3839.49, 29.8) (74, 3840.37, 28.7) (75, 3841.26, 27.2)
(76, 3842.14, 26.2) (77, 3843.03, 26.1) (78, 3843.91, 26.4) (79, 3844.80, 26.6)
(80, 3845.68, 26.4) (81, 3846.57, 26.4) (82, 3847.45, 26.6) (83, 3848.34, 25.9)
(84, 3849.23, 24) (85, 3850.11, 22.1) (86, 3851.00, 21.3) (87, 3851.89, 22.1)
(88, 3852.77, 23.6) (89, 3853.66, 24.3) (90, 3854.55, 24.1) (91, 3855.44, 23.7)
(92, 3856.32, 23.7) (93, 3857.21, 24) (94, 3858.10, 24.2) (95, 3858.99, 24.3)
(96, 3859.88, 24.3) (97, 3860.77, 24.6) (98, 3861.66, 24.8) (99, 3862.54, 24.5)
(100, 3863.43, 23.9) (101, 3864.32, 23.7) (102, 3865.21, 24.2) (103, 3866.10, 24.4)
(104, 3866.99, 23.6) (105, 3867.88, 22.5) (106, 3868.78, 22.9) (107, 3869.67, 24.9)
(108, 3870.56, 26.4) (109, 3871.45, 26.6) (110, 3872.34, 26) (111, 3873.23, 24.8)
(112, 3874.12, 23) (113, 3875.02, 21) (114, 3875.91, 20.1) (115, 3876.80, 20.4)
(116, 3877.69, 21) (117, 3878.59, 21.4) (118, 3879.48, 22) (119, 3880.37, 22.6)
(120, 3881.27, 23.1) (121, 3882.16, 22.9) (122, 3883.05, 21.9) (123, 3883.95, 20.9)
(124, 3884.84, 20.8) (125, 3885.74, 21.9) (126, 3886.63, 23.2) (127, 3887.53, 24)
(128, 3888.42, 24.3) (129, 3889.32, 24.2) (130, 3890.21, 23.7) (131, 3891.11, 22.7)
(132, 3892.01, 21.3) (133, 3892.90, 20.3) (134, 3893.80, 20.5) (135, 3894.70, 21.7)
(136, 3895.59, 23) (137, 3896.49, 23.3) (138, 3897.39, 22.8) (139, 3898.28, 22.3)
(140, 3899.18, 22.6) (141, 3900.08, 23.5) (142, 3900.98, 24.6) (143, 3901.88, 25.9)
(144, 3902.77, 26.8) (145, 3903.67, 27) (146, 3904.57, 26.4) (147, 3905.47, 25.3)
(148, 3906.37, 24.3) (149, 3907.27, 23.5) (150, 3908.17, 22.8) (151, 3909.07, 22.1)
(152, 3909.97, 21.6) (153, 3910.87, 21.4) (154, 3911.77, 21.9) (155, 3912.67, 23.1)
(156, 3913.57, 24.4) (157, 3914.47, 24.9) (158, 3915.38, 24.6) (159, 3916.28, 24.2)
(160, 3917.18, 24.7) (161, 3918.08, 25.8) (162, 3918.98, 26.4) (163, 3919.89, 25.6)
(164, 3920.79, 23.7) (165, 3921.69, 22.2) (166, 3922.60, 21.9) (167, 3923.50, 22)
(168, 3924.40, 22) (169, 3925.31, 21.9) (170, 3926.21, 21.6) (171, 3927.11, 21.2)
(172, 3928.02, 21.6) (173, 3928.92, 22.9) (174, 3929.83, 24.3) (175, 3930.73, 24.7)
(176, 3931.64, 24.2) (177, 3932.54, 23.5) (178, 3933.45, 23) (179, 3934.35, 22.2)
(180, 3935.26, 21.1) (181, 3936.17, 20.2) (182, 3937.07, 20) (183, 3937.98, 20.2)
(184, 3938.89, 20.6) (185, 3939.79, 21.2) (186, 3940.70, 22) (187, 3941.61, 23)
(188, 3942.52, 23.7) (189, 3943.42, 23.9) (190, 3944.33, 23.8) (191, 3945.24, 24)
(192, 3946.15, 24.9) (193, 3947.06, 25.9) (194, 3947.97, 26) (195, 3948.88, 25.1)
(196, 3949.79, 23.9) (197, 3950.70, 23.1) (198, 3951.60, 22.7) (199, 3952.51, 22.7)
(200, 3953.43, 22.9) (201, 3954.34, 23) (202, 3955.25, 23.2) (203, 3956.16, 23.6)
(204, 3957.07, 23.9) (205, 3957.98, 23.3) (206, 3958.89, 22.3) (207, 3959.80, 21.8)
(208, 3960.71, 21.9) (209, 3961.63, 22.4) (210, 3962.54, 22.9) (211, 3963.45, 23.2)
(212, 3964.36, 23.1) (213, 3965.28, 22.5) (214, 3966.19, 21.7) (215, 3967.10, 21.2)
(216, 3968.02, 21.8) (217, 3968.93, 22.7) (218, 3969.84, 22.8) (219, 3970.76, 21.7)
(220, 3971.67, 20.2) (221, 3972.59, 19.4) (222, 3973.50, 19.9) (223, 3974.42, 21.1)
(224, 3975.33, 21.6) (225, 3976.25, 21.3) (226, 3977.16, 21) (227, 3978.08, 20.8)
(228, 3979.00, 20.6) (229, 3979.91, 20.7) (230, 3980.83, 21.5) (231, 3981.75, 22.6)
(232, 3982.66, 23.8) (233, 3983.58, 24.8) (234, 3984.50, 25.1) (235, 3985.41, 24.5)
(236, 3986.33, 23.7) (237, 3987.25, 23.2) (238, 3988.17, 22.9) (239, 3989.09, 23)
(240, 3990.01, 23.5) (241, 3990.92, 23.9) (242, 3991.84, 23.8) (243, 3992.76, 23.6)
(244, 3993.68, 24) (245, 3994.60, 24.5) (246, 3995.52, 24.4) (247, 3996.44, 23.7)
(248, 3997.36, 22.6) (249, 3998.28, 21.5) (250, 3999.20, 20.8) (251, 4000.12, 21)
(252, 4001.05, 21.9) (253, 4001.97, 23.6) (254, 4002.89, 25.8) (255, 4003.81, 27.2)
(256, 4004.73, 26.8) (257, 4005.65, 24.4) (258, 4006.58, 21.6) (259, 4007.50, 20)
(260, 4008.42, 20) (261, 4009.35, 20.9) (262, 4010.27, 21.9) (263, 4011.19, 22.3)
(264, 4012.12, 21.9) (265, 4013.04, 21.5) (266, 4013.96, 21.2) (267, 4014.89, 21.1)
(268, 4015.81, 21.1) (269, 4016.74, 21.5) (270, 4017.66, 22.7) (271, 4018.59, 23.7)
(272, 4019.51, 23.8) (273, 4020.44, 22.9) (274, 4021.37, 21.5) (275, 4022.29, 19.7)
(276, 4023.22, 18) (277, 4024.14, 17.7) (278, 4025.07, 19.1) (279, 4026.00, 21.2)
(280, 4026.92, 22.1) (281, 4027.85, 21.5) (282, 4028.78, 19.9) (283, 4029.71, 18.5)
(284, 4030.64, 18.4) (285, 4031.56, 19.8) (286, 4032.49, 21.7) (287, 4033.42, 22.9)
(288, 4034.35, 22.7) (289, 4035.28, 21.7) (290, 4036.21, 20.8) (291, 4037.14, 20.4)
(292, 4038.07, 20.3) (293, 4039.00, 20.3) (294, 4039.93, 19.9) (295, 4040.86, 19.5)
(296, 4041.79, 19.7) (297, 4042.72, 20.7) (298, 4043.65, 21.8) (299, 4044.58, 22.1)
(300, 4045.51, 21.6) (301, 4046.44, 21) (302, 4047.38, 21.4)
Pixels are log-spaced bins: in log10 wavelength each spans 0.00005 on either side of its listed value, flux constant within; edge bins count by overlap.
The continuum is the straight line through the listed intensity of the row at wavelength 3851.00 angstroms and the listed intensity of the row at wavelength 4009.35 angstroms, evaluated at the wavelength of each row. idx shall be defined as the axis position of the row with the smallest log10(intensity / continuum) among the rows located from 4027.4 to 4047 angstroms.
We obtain 4030.64 angstroms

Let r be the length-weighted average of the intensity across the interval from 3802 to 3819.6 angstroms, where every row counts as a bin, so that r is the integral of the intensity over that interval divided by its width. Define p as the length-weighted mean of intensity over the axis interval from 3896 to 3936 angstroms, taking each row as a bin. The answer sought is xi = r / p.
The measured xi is 1.45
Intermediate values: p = 23.5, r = 34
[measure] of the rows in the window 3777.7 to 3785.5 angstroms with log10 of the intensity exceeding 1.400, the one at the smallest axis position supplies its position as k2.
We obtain 3778.10 angstroms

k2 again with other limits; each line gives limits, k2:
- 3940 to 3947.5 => 3947.06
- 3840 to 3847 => 3840.37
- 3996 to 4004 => 4002.89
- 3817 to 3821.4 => 3817.45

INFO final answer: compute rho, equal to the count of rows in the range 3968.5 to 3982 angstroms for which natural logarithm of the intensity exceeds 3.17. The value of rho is 0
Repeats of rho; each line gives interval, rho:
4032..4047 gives 0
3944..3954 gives 6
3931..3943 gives 1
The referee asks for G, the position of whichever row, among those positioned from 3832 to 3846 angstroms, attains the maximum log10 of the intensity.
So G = 3835.96 angstroms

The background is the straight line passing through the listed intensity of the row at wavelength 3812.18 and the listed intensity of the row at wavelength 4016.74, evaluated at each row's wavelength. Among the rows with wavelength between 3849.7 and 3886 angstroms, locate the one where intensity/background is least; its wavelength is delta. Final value 3875.91 angstroms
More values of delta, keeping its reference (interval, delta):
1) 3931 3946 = 3937.07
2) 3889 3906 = 3892.90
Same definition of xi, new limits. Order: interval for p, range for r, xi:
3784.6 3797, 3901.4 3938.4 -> 0.58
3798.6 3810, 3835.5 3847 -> 0.81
